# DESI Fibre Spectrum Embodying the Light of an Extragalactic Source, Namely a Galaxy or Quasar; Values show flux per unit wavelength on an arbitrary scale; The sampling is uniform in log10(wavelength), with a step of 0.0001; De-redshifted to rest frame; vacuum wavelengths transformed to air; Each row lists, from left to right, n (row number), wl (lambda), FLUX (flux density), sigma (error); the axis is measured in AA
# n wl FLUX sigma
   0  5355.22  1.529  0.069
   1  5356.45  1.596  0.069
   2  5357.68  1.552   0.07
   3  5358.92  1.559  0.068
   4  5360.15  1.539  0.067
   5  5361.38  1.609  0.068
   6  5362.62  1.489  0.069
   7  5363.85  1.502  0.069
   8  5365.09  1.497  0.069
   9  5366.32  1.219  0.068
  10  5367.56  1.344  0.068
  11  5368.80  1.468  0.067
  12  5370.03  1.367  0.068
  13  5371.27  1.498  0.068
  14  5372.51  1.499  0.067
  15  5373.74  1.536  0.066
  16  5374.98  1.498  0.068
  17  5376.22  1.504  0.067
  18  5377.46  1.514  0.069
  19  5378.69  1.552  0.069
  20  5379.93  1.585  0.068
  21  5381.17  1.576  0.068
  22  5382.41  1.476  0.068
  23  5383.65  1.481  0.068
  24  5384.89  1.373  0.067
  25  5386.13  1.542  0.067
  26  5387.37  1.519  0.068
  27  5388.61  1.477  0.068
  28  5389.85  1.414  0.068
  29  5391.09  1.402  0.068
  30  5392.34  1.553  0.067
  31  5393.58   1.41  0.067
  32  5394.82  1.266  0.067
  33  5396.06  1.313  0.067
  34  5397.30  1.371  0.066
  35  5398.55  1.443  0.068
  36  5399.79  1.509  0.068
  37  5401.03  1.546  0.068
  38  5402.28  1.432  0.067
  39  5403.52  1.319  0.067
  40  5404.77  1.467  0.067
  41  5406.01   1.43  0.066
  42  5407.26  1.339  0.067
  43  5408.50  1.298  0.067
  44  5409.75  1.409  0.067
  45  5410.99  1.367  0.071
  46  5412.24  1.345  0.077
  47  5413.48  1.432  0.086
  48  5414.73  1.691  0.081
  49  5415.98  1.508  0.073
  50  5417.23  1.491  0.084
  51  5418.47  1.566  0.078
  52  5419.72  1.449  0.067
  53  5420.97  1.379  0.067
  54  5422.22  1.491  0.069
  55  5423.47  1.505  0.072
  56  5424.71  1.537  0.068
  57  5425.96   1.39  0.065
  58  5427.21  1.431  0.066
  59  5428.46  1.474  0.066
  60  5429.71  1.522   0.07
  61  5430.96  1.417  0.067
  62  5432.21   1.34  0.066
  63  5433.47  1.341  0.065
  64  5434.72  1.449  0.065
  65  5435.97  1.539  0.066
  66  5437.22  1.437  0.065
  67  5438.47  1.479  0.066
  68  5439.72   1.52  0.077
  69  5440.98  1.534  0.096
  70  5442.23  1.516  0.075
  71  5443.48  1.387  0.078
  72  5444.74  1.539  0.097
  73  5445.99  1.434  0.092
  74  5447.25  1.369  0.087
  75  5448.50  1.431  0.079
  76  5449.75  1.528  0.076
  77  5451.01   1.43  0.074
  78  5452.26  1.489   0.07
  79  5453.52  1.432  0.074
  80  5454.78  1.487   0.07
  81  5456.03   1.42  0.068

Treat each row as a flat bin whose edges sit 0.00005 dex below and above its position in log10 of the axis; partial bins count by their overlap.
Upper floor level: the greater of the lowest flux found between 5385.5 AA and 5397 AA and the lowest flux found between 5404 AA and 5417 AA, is 1.30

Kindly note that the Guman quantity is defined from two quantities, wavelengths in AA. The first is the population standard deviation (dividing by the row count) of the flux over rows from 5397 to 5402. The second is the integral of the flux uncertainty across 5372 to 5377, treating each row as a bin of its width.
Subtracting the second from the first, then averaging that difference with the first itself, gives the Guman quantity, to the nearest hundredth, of -0.10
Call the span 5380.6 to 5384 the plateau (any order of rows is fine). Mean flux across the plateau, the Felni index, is 1.51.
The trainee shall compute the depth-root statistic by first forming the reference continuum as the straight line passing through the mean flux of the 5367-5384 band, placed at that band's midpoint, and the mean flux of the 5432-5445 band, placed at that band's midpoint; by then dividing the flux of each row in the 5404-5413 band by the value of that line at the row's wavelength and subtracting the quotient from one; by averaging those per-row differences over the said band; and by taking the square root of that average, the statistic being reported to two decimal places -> 0.26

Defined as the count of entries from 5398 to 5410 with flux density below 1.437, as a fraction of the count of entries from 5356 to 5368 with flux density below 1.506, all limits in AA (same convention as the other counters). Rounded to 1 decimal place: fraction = 1.2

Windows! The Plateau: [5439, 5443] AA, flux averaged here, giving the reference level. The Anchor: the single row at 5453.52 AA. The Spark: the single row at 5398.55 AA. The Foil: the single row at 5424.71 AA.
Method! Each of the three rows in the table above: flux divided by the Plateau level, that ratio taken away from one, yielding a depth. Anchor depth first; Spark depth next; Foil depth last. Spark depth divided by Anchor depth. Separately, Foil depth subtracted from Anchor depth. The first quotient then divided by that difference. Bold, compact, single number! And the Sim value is 13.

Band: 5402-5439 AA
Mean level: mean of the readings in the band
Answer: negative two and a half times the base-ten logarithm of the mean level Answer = -0.398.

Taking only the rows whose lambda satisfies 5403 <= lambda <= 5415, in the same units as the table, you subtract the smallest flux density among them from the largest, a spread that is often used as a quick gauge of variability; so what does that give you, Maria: 0.39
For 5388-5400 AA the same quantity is 0.29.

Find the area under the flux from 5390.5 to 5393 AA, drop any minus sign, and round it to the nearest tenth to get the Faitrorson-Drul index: 3.7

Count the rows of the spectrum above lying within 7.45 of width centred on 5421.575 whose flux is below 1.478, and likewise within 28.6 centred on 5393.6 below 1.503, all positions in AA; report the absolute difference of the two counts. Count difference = 14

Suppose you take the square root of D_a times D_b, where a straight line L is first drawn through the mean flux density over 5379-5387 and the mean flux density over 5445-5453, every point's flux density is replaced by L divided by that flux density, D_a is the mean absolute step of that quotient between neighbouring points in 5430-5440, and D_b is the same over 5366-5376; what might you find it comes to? 0.054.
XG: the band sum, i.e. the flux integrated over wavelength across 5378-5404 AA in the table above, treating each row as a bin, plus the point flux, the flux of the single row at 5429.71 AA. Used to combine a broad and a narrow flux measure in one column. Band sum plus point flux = 39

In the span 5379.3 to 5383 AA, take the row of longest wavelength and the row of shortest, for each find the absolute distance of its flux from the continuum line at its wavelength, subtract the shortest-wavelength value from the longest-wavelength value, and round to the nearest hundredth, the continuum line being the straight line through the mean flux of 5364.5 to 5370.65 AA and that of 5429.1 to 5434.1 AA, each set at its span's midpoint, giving -0.11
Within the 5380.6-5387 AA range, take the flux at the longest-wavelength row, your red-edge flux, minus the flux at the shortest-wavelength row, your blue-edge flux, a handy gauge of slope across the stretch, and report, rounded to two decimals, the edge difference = -0.03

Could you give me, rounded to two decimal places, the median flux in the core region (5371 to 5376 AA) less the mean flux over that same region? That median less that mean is -0.01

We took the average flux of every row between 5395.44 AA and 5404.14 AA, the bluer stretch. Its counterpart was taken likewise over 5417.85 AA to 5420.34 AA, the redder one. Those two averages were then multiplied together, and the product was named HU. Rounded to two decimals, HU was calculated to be 2.14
